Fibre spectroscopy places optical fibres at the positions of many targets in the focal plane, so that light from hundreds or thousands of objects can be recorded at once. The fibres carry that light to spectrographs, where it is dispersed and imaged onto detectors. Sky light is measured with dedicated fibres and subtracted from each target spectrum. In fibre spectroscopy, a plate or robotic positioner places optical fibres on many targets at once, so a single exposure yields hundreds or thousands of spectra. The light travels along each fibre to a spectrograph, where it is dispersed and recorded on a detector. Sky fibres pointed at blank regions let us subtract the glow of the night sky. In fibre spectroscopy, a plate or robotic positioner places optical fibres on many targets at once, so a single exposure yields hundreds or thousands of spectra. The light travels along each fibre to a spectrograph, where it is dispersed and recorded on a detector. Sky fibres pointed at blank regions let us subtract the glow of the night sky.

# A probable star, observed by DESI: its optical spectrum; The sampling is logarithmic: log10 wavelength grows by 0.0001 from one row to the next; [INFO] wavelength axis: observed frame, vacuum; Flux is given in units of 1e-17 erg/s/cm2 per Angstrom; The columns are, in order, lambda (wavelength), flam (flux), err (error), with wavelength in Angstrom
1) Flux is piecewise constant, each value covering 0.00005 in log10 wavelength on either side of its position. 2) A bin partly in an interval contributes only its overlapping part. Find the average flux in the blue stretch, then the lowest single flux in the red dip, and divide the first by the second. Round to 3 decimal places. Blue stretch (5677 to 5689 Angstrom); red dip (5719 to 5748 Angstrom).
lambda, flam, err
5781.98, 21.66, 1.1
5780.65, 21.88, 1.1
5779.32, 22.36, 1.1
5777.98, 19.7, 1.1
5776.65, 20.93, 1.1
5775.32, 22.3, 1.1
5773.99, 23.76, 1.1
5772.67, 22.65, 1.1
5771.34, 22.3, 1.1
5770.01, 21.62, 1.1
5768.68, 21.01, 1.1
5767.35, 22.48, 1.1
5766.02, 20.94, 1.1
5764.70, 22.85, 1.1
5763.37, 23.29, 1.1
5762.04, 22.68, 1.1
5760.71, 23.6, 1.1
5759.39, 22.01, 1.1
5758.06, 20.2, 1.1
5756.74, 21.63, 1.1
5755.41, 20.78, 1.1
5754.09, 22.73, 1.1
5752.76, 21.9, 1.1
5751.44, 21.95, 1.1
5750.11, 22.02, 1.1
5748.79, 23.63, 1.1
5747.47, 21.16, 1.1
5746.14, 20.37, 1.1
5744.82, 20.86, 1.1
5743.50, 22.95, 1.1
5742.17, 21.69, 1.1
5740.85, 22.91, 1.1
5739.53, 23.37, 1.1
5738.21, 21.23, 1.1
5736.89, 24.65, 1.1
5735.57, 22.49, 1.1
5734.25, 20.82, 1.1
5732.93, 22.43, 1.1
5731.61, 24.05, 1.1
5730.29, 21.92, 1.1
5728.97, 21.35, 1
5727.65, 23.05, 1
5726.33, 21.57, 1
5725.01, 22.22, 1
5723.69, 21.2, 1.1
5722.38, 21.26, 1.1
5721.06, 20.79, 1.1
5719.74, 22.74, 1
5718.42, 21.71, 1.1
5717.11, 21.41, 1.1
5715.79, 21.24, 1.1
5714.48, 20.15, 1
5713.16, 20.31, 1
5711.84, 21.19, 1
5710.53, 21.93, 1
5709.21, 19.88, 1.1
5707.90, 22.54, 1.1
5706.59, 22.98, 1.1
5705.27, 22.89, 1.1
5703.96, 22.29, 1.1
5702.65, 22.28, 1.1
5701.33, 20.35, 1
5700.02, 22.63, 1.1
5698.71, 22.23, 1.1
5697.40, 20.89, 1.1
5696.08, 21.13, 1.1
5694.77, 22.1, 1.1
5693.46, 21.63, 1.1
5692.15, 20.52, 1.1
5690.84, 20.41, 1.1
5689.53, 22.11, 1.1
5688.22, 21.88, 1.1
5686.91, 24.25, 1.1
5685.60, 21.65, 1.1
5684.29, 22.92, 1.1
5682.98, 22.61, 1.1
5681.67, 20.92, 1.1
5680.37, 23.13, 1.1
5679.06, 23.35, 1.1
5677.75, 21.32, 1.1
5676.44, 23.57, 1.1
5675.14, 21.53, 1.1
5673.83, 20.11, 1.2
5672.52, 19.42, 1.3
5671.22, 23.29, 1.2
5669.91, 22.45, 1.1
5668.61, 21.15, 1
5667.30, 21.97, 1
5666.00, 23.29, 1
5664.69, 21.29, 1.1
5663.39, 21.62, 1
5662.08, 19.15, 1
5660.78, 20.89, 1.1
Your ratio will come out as 1.102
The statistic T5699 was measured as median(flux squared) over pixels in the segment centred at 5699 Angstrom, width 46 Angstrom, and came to 479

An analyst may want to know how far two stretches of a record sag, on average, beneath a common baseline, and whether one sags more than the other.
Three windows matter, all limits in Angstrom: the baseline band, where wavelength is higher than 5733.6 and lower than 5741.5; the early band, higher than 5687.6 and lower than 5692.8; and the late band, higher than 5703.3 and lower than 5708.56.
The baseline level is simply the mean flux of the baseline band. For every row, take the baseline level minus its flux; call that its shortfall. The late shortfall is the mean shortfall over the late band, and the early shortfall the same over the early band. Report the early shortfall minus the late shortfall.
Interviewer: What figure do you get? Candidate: 1.4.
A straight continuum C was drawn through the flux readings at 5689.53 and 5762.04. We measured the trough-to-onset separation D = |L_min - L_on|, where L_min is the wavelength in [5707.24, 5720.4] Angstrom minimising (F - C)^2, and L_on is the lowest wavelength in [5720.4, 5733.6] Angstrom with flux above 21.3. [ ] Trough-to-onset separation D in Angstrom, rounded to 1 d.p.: 17.1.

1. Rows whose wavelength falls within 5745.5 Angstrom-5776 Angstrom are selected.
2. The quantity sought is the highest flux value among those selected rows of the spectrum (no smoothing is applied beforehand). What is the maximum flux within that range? 23.76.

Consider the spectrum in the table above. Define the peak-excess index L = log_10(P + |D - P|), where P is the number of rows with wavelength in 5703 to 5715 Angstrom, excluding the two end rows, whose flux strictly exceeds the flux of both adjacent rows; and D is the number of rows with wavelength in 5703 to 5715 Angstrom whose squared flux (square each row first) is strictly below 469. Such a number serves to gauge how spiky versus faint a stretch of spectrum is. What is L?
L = 0.60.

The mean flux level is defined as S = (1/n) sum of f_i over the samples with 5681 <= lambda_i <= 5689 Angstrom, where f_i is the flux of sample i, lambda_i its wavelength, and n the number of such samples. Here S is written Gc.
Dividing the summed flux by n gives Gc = 22.4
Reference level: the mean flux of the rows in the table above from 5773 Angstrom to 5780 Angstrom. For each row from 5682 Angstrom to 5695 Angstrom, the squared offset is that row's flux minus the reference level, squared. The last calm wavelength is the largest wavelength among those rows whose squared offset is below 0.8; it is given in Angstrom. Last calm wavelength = 5694.77 Angstrom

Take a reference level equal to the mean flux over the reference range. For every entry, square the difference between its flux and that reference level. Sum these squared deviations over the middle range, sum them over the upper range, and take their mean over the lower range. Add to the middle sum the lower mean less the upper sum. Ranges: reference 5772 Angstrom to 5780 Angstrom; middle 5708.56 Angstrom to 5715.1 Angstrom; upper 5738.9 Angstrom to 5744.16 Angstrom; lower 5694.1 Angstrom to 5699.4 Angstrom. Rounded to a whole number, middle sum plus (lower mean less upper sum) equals 7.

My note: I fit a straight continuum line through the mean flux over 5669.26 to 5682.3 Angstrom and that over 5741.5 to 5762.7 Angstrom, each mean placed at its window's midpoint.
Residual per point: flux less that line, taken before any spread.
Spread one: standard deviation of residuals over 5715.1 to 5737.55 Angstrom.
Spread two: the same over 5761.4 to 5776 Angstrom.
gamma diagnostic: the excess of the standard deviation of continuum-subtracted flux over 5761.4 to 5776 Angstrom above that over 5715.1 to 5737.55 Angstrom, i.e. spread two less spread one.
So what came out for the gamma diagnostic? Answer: -0.22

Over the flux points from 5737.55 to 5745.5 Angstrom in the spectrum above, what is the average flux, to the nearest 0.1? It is 22.2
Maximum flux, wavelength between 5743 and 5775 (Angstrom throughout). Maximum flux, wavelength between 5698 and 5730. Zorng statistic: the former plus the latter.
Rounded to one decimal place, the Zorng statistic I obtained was 46.8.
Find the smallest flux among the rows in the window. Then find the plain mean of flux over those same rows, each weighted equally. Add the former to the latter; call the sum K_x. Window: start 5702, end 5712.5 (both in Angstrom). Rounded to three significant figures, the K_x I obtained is 41.9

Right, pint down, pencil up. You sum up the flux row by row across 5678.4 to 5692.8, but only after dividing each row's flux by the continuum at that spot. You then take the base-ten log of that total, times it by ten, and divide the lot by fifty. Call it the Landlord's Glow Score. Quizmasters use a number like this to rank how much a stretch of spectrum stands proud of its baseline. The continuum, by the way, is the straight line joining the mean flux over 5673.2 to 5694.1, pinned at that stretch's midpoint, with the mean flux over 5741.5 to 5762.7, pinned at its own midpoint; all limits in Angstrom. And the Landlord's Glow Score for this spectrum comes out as 0.209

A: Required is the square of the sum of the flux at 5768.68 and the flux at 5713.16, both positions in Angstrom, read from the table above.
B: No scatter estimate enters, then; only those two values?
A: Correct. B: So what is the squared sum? 1707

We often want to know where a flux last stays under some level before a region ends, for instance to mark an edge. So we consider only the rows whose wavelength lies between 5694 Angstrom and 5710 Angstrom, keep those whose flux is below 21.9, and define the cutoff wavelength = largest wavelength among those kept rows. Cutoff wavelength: 5709.21 Angstrom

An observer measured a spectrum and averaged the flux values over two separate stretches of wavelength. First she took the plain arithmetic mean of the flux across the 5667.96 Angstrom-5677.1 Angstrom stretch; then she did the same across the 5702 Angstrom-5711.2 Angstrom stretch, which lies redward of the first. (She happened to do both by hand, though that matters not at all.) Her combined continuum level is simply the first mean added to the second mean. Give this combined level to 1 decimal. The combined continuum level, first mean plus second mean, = 43.8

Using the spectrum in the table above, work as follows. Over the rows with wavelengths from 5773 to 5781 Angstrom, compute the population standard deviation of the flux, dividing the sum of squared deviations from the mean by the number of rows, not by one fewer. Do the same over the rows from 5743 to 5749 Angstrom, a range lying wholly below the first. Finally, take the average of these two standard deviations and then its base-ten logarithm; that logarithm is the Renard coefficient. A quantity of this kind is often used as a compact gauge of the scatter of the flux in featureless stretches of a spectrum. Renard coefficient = 0.102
